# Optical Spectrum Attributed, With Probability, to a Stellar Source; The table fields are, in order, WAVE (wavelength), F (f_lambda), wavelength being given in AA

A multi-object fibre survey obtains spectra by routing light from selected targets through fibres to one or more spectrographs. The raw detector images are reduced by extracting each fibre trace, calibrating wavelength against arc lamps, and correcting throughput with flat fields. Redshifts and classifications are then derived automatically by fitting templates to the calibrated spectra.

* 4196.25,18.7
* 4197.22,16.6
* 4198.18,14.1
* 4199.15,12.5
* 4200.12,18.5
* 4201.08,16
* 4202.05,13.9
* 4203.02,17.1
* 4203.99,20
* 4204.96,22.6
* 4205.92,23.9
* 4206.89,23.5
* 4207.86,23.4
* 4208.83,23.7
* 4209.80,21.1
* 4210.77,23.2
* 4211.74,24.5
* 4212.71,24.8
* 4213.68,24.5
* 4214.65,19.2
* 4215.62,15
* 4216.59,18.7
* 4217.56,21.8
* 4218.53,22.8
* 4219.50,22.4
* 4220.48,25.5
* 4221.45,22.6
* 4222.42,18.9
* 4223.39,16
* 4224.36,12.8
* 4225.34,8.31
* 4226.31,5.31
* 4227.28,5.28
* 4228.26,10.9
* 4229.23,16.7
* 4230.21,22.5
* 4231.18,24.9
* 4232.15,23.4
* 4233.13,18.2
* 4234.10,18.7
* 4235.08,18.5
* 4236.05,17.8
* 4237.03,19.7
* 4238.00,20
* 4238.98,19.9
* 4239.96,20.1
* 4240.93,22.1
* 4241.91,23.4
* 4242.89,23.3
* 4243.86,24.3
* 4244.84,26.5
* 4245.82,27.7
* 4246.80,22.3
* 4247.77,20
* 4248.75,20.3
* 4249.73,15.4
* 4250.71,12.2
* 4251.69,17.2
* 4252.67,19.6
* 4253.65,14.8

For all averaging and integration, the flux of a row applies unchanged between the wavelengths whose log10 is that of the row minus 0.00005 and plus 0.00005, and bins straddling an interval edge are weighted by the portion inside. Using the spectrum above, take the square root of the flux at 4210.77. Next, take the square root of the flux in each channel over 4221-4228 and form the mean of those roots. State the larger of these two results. 4.82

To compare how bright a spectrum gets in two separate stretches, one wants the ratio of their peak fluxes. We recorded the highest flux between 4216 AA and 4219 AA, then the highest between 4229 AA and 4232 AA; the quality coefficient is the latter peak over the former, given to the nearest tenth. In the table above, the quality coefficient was 1.1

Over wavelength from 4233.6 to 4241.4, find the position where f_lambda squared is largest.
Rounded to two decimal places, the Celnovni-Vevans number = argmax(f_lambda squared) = 4240.93 AA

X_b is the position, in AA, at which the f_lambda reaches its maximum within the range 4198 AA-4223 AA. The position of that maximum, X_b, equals 4220.48 AA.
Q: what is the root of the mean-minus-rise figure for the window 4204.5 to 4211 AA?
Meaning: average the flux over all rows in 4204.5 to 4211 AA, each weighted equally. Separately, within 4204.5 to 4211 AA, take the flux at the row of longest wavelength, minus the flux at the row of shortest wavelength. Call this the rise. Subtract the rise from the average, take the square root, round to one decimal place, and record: 4.7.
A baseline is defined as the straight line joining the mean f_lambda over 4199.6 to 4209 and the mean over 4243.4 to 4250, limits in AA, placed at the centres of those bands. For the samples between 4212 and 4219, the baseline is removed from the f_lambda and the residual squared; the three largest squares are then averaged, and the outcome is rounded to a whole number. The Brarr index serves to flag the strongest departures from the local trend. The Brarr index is 22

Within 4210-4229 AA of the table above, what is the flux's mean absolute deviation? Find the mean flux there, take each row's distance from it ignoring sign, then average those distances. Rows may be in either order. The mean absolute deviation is 5.5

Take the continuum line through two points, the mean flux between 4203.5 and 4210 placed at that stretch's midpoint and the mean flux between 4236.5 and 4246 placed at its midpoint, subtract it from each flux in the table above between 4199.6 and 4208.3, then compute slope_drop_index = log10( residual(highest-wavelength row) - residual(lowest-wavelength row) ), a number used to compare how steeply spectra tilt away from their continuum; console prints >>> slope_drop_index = 0.69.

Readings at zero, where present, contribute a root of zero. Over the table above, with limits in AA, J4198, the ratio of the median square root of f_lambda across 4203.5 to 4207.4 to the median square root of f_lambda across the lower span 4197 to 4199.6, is 1.28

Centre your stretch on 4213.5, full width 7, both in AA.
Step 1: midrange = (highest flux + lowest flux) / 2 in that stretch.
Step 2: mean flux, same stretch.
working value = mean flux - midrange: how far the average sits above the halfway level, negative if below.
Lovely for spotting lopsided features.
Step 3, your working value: 1.5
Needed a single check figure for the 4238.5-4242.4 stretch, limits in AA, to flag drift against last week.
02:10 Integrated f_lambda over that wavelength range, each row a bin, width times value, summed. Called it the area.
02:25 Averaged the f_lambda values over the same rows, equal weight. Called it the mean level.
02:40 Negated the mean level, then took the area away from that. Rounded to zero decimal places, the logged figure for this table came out -105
